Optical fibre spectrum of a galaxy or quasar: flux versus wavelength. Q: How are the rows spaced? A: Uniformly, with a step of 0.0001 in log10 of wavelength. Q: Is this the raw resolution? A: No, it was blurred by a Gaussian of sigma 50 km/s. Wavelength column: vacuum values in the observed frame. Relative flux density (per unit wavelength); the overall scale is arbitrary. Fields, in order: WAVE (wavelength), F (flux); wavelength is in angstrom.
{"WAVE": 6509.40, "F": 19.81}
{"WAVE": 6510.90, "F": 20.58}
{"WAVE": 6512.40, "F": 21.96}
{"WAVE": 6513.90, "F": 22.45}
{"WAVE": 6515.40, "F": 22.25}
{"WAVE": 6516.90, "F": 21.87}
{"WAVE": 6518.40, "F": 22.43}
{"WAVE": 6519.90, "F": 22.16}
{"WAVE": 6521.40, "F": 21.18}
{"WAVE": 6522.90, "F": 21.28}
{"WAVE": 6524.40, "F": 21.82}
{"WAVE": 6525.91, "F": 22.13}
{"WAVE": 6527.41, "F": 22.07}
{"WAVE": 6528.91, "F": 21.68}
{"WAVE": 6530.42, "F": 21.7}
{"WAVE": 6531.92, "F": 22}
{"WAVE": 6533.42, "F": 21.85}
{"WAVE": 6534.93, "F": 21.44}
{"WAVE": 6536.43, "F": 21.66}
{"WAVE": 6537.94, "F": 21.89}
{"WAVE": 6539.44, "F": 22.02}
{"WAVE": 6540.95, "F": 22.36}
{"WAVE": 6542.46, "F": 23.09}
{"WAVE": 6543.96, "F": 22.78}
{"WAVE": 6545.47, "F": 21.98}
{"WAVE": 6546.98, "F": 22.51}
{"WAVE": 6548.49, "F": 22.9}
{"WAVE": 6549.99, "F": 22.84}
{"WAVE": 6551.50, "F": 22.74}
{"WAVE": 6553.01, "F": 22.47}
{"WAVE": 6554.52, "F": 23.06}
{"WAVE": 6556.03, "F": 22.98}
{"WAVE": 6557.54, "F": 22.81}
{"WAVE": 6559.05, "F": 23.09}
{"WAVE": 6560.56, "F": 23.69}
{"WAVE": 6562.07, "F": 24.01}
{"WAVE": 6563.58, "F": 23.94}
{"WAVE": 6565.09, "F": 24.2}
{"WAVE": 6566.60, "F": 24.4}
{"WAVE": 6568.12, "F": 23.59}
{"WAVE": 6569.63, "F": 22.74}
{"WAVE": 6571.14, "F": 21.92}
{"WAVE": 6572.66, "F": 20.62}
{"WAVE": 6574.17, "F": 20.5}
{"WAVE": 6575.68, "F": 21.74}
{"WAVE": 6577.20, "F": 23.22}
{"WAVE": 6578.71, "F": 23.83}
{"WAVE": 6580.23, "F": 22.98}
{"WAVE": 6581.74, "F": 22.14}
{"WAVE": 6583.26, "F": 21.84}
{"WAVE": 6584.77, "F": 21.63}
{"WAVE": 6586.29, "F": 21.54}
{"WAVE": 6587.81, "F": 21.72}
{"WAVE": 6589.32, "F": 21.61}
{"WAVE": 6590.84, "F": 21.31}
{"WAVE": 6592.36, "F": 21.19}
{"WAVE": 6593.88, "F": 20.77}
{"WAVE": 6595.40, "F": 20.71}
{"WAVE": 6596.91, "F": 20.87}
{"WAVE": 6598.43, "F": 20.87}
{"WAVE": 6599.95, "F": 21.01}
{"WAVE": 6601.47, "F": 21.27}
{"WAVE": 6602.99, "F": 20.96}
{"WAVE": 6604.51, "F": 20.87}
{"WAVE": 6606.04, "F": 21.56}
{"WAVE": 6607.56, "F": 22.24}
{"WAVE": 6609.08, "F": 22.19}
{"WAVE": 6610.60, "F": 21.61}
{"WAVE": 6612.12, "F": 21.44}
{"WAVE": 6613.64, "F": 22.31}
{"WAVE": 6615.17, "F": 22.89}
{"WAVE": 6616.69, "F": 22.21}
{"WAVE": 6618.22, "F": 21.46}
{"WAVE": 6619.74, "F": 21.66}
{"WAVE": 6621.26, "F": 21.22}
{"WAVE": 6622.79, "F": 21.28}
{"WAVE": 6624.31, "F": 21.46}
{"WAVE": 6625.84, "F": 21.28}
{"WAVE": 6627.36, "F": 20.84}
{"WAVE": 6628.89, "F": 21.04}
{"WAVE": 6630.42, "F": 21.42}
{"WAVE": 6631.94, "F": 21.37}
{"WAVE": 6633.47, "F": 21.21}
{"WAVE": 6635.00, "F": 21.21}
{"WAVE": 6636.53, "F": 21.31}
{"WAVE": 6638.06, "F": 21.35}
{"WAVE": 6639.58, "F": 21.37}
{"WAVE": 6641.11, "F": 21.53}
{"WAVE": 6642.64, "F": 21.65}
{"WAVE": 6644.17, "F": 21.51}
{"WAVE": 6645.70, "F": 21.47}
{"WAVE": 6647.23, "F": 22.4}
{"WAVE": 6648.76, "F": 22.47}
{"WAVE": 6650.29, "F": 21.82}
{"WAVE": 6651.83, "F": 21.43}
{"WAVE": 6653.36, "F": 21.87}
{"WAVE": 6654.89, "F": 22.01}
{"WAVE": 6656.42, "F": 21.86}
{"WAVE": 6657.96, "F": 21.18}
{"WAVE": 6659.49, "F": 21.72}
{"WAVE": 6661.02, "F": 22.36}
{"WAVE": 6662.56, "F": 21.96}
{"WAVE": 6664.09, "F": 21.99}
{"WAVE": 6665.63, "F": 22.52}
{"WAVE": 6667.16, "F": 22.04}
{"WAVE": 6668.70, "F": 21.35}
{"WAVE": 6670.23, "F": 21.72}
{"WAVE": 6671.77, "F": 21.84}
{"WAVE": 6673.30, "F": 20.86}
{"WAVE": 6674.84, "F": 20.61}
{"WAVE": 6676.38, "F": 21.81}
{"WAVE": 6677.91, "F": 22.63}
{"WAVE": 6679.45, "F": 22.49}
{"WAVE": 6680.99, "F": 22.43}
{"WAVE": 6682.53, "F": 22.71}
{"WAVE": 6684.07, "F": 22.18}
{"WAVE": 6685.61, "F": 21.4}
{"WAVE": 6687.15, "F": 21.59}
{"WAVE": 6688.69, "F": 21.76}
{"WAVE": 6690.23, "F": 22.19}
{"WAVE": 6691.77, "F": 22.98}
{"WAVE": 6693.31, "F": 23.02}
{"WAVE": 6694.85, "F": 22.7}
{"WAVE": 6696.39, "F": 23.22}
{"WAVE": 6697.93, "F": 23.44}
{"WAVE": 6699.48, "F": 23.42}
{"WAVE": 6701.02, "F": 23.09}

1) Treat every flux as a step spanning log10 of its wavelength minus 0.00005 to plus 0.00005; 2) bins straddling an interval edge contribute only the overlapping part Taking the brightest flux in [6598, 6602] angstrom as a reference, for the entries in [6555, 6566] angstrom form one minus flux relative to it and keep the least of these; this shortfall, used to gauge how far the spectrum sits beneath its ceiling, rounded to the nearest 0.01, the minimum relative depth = -0.14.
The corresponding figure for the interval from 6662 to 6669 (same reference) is -0.06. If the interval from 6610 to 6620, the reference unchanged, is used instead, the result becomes -0.08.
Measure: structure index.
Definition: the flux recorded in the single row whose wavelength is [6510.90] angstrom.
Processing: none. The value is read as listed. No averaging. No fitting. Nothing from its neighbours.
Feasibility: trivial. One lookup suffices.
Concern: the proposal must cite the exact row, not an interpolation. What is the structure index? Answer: 20.58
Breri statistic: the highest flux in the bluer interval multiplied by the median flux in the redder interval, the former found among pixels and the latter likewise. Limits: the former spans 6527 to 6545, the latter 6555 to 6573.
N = 539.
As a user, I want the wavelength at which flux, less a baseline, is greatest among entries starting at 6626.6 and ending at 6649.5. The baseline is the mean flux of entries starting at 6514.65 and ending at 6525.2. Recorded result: 6648.76 angstrom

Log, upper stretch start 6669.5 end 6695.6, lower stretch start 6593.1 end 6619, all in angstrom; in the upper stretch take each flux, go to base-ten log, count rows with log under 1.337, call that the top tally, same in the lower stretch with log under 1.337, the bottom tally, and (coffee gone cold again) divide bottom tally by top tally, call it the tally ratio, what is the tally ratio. 2.4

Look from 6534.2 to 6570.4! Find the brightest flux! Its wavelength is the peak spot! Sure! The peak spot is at 6566.60 angstrom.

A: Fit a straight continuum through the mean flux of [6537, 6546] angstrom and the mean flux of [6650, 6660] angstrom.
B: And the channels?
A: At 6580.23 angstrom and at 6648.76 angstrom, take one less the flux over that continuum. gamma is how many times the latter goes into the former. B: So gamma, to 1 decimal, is 1.1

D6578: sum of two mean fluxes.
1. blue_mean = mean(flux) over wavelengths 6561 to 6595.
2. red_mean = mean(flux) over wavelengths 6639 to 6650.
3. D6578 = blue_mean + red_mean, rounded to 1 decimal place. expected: 44.1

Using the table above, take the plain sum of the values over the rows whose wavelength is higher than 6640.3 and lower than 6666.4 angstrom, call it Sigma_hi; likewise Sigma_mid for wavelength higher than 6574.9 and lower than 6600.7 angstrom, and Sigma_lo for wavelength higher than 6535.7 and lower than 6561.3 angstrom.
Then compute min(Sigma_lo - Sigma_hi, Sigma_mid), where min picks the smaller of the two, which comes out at 13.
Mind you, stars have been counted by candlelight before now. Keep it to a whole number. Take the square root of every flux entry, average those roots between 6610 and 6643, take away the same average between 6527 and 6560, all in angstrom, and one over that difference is -11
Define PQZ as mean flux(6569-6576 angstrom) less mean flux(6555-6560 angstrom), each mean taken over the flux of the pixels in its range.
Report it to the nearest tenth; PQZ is -1.5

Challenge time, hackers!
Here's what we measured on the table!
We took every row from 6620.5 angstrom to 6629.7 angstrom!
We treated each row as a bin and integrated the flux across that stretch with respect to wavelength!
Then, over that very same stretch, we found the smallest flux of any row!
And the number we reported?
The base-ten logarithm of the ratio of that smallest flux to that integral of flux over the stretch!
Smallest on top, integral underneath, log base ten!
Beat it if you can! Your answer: -1.0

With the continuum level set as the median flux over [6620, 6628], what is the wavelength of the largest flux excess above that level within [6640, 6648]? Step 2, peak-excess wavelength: 6647.23 angstrom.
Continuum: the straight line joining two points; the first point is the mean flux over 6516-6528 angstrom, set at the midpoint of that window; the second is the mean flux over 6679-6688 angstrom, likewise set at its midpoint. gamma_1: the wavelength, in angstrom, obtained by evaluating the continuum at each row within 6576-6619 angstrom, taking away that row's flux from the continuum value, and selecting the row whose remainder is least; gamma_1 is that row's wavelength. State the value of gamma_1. 6578.71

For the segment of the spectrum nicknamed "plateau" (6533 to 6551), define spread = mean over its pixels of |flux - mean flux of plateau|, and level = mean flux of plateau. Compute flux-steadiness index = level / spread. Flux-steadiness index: 47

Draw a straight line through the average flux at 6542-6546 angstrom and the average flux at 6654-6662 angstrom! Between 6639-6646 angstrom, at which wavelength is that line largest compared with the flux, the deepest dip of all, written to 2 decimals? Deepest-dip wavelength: 6639.58 angstrom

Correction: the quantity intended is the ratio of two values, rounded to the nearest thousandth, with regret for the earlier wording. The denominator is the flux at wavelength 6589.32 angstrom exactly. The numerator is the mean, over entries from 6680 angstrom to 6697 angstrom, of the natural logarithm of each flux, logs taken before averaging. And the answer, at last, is 0.144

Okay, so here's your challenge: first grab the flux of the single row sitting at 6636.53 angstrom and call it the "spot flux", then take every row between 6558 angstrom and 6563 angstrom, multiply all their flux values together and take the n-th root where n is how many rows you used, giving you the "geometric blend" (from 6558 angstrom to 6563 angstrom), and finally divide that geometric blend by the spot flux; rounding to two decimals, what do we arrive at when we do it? 1.11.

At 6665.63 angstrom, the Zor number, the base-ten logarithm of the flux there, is 1.35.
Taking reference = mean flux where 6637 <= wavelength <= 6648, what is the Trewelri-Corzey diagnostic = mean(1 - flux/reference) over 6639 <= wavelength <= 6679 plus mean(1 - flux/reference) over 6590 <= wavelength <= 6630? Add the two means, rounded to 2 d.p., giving 0.00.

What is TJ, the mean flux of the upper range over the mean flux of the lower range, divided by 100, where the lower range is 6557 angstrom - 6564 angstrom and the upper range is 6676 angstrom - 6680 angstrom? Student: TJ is 0.0095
